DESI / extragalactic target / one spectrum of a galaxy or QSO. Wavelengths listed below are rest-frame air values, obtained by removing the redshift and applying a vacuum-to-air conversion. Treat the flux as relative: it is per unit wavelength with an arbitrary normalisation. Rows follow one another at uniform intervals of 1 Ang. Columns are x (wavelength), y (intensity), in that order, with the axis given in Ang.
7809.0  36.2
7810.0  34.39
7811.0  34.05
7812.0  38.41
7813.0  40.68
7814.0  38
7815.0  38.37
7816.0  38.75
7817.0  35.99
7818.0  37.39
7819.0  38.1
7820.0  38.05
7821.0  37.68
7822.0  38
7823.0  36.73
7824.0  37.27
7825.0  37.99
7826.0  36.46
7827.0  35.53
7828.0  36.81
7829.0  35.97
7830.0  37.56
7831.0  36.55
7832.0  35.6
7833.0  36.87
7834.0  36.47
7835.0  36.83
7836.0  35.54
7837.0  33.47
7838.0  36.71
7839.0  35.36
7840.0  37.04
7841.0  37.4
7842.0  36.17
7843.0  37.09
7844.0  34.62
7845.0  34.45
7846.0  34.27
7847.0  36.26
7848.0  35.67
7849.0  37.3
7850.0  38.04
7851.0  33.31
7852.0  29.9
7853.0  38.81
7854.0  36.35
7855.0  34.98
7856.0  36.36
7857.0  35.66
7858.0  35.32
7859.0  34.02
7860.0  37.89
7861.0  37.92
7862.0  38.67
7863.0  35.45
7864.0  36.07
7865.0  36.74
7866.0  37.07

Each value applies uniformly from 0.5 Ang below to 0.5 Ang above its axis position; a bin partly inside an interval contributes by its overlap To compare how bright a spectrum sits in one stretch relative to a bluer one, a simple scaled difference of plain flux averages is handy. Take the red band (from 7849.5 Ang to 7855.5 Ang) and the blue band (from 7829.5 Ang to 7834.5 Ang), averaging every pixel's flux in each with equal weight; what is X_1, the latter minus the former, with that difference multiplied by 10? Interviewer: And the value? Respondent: 14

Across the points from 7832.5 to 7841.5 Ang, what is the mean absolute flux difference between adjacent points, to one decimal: 1.3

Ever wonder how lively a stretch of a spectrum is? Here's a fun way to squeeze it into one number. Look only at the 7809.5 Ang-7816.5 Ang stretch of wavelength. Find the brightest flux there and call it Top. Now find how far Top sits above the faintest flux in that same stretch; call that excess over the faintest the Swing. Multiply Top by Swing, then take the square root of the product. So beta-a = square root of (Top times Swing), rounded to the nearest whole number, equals 16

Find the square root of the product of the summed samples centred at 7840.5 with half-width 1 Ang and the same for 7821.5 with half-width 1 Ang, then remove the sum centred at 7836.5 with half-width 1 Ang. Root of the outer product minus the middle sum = 6.0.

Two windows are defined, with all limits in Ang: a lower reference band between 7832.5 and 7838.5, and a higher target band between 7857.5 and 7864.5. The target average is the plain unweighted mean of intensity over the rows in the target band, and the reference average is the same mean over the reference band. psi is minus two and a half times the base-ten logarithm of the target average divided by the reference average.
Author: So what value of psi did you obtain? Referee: -0.01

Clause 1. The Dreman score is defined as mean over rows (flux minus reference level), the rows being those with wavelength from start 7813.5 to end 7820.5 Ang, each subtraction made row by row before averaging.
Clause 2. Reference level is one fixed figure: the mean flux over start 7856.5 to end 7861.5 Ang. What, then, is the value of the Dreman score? 1.6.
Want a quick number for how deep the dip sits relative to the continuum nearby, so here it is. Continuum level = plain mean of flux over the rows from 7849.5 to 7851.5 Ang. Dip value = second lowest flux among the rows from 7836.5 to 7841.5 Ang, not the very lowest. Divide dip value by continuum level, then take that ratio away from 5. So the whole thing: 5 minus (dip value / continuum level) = 4.01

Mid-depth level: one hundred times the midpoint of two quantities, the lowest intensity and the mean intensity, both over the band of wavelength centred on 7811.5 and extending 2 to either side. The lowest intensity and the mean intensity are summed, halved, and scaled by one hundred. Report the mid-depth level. 3547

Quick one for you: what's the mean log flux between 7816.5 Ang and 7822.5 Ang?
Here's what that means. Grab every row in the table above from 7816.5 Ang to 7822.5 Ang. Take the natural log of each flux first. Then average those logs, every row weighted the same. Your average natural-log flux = 3.63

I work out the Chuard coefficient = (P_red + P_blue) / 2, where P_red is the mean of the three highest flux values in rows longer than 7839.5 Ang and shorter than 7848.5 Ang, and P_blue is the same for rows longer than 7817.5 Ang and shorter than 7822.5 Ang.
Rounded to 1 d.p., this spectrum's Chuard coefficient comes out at 37.6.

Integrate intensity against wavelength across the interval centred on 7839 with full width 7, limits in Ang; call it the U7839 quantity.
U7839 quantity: 251.7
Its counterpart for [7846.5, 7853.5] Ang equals 249.3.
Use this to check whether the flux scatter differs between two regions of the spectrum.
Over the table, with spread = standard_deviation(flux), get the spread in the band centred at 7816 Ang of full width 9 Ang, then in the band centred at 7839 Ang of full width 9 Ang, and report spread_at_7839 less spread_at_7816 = 0.0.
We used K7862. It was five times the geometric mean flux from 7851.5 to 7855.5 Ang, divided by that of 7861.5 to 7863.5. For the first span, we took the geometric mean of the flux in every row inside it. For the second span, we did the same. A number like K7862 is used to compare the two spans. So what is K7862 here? 4.71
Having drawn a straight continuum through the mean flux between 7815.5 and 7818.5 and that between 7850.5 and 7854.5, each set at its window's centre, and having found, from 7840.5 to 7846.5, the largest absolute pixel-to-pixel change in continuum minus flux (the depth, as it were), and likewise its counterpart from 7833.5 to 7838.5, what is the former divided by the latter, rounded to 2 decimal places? 0.72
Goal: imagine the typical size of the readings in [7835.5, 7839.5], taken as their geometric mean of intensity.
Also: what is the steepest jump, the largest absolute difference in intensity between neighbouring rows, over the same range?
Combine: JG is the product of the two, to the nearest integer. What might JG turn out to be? 114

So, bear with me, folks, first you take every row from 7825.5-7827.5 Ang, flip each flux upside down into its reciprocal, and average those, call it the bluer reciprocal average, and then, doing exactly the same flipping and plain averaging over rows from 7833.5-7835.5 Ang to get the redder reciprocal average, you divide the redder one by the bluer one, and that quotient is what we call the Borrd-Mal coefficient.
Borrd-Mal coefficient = 0.98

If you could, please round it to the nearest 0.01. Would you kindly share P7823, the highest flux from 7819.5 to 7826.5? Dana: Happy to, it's 38.05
